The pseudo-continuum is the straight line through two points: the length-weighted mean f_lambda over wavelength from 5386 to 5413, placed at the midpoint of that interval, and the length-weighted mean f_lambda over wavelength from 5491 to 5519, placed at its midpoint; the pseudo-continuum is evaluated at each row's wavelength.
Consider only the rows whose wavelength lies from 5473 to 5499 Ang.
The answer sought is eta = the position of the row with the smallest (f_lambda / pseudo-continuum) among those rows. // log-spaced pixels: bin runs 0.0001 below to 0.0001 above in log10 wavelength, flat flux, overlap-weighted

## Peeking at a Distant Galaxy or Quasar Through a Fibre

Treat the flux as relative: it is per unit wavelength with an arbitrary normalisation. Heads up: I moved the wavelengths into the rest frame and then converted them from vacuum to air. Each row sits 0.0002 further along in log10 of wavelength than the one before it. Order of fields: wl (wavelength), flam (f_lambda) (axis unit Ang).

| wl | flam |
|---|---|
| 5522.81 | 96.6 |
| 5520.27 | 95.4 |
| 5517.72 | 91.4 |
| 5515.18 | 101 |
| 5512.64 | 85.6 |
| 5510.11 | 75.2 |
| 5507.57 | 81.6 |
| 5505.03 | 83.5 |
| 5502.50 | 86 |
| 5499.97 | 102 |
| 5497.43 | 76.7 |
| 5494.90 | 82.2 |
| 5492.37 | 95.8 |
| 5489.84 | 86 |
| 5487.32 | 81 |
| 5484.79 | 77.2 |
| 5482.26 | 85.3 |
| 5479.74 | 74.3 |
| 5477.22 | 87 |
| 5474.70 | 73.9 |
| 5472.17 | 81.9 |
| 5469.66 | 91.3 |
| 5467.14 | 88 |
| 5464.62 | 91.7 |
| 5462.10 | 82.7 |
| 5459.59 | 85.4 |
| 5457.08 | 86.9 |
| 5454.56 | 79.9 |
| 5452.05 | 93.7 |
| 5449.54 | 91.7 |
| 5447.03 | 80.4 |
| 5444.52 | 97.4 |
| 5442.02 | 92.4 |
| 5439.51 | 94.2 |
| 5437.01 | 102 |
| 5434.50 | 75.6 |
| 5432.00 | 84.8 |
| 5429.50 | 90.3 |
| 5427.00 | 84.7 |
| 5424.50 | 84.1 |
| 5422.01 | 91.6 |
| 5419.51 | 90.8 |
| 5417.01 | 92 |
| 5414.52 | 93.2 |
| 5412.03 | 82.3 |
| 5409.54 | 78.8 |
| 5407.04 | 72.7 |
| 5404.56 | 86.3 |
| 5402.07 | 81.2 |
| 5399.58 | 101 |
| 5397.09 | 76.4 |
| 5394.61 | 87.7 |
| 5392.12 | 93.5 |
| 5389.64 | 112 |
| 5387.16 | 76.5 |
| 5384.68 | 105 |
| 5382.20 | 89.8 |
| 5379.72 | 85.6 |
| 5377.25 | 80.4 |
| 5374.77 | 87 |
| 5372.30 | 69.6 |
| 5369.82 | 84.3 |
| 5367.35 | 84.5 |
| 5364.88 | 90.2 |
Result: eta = 5474.70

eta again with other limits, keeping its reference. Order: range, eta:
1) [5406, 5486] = 5407.04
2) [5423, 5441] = 5434.50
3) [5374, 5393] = 5387.16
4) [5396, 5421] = 5407.04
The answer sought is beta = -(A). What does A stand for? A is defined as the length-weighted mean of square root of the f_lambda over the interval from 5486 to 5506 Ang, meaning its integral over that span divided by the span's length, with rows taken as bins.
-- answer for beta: -9.30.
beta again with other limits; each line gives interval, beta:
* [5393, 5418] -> -9.22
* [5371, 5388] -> -9.20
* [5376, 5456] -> -9.39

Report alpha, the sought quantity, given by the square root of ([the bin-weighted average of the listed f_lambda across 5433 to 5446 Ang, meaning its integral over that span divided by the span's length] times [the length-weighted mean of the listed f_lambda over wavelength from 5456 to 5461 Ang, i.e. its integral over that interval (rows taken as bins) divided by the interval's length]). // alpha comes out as 89.0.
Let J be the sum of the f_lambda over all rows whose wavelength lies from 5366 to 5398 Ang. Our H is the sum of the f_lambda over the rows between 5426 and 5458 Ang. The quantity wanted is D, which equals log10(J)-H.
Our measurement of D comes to -1151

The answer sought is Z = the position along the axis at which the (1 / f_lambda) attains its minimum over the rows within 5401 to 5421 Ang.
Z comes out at 5414.52 Ang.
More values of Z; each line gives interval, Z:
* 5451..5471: 5452.05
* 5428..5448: 5437.01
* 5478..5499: 5492.37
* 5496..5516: 5499.97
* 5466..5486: 5469.66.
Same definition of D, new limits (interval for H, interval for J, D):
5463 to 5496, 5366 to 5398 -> -1093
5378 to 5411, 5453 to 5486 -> -1143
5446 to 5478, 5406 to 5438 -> -1111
